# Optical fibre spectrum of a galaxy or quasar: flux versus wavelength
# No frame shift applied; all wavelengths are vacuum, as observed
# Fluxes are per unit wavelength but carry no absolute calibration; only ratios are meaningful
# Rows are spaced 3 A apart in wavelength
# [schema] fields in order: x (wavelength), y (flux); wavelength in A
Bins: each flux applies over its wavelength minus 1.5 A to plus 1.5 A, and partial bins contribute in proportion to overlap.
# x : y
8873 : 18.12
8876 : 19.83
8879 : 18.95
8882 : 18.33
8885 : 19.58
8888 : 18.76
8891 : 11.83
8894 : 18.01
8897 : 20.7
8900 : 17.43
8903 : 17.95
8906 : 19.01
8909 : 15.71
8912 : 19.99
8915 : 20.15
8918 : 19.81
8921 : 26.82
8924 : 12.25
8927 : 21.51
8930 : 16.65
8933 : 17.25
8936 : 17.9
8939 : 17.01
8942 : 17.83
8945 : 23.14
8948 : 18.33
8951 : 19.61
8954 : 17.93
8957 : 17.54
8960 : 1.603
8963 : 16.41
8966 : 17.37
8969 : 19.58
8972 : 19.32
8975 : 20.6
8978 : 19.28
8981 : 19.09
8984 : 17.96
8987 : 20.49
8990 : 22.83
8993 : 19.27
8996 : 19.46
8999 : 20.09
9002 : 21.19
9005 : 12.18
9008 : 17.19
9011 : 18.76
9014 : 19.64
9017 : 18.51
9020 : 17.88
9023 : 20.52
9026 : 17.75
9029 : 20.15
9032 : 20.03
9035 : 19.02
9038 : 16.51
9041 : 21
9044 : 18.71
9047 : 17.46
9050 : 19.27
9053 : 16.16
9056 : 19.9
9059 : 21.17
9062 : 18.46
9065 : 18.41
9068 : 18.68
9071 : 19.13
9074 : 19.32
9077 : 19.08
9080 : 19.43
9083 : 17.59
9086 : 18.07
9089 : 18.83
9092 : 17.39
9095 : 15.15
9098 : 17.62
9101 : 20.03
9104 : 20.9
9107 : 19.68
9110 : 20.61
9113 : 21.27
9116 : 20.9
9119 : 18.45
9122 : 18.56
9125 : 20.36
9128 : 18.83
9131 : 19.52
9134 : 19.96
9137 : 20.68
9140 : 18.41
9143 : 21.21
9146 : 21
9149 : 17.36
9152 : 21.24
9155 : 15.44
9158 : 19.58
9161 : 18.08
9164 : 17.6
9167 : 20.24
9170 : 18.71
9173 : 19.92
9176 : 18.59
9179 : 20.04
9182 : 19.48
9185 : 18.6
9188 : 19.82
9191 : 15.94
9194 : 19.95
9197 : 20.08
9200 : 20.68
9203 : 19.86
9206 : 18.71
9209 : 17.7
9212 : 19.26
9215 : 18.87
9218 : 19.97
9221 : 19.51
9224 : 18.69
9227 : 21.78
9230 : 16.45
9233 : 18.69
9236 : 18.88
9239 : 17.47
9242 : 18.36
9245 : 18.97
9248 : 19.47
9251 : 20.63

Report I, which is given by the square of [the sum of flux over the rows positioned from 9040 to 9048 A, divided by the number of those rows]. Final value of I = 363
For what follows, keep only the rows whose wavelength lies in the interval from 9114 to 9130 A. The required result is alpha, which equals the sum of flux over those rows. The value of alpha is 97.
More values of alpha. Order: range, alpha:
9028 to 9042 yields 97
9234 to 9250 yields 93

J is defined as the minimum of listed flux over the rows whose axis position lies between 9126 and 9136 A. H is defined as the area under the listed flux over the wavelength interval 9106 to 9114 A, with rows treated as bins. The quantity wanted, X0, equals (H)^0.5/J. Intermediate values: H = 164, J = 18.83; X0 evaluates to 0.68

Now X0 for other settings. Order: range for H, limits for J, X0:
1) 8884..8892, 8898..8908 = 0.67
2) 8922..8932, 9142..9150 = 0.76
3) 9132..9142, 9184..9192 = 0.88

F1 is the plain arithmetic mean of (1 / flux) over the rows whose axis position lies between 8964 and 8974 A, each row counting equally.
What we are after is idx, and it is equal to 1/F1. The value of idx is 18.7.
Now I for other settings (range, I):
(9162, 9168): 358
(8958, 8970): 189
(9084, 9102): 319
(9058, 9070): 368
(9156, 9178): 359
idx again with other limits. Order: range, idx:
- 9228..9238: 17.9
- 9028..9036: 19.7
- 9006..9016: 18.5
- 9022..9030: 19.4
